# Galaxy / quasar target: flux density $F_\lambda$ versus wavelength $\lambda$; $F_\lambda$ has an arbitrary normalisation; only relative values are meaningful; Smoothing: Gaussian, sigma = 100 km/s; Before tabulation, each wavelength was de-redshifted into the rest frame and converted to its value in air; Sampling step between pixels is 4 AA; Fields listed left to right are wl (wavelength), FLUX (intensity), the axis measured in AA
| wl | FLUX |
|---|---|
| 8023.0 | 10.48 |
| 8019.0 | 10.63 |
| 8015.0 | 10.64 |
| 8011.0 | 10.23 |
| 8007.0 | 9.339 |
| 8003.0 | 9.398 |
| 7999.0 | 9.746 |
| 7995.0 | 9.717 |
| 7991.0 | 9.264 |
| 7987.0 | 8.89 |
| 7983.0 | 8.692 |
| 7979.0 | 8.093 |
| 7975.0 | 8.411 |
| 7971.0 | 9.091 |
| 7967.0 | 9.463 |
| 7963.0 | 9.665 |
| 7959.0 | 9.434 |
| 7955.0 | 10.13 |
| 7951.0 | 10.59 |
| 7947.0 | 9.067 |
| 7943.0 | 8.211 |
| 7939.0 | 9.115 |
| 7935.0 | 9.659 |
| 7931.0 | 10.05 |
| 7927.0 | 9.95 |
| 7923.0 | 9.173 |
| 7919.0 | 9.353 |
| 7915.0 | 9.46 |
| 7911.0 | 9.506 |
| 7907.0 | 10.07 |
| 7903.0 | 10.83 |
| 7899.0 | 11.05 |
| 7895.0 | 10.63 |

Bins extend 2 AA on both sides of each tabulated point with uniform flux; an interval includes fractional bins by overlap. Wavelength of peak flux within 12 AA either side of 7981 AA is 7991.0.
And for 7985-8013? 8011.0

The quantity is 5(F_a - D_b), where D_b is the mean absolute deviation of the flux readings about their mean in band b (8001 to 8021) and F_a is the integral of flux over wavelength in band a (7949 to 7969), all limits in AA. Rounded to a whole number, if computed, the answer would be 983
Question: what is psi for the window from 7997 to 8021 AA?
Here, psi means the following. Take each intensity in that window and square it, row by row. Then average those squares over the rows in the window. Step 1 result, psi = 100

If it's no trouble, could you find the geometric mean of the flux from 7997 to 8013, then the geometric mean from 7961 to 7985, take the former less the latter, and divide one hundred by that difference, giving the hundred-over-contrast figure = 127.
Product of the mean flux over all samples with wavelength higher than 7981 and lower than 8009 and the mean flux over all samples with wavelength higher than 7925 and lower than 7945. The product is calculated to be 87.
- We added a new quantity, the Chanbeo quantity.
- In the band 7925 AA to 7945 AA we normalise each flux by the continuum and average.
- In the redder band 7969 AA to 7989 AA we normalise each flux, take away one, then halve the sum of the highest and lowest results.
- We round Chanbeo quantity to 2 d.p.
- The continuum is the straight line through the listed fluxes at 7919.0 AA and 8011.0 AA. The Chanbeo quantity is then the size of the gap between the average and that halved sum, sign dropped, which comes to 1.12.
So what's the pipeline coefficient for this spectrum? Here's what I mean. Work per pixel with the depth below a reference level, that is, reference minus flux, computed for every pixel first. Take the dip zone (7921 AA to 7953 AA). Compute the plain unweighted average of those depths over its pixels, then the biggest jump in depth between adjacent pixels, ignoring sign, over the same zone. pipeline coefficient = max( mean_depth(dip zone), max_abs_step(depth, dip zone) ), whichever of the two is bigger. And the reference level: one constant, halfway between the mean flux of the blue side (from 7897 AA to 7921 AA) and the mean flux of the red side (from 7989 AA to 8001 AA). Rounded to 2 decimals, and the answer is 1.52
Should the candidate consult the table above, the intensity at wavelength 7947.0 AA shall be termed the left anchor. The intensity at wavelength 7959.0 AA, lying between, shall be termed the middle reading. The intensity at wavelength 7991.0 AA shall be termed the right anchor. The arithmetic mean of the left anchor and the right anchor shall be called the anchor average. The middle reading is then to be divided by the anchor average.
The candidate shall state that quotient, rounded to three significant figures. 1.03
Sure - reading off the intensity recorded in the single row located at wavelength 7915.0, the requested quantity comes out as 9.46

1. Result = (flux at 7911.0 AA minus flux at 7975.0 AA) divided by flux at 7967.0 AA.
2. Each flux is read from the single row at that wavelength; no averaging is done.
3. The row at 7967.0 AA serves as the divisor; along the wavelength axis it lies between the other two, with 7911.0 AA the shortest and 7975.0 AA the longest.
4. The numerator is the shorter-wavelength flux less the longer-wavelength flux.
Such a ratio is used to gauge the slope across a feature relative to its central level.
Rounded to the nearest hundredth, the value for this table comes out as 0.12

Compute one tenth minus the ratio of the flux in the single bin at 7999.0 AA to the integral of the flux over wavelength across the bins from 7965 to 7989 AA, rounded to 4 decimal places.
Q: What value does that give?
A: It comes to 0.0537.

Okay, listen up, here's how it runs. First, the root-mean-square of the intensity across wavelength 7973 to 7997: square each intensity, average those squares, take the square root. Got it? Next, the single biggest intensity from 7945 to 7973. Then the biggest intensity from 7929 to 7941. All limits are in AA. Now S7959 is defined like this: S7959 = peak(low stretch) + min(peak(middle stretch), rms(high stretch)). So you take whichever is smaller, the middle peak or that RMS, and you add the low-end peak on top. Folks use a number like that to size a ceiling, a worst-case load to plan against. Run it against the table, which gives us 18.9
